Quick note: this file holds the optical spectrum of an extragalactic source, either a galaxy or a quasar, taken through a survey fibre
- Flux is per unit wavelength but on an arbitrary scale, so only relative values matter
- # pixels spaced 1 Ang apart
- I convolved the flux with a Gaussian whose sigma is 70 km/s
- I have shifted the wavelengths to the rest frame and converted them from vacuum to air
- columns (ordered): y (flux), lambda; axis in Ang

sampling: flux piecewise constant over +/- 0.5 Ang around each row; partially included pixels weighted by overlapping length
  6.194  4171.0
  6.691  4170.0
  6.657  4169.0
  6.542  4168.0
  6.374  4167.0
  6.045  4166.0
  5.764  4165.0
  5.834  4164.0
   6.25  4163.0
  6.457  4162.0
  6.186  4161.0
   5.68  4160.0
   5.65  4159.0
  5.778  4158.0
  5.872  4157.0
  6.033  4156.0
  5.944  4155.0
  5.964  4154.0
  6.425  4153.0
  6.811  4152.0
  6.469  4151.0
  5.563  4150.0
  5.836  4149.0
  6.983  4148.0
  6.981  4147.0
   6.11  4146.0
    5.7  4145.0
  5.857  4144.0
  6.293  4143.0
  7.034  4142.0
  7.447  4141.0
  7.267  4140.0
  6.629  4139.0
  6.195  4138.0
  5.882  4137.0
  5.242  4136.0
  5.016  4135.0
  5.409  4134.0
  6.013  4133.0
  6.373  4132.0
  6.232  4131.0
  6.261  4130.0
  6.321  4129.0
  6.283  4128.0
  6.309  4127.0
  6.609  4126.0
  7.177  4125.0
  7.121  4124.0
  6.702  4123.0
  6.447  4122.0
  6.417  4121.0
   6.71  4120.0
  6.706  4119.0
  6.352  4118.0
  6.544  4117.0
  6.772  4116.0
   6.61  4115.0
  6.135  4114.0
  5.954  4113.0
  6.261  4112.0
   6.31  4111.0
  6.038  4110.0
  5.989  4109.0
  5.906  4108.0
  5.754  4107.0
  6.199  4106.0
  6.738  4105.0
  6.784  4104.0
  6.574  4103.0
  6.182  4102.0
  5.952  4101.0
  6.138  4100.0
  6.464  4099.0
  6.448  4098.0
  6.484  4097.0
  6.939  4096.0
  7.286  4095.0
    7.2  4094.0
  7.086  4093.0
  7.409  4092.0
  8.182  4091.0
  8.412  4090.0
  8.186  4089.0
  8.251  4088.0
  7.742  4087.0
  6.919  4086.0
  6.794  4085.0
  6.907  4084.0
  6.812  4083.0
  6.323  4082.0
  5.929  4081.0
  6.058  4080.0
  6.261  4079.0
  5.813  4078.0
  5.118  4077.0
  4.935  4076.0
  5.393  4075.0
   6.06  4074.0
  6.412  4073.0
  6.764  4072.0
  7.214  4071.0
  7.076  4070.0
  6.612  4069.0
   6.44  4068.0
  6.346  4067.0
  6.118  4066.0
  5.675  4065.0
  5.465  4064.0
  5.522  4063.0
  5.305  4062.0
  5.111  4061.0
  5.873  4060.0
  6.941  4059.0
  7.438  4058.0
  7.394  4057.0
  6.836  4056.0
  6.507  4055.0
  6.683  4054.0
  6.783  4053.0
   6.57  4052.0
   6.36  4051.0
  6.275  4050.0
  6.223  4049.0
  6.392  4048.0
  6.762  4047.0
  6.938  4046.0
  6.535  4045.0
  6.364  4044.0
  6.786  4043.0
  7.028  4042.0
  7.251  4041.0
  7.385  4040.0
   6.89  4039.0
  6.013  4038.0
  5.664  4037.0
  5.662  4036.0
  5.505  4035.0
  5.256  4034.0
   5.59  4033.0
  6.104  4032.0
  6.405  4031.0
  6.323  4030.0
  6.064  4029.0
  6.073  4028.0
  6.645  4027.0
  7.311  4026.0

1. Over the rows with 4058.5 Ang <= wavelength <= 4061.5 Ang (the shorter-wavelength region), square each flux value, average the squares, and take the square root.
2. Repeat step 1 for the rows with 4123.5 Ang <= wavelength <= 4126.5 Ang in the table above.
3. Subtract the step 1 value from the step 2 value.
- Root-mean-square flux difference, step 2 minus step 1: 1.0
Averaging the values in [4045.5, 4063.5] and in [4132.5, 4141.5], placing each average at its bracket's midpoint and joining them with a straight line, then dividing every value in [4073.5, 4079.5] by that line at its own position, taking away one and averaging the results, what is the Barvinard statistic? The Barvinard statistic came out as -0.12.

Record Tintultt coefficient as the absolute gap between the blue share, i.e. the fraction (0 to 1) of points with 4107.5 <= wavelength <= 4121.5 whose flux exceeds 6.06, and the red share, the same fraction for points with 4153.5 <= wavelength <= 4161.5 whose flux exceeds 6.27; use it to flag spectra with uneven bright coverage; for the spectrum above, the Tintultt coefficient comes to 0.71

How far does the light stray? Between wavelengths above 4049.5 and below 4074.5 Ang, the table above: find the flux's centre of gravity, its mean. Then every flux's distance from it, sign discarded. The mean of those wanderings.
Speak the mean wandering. 0.50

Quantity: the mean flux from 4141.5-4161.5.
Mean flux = 6.158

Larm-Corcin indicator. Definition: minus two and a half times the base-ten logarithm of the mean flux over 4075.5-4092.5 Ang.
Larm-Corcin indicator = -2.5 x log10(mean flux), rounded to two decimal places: -2.09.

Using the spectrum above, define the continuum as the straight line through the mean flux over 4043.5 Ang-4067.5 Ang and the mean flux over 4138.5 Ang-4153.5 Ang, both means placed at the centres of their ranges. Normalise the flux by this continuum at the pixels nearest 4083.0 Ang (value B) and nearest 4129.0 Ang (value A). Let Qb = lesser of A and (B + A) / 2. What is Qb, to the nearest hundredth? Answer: 0.98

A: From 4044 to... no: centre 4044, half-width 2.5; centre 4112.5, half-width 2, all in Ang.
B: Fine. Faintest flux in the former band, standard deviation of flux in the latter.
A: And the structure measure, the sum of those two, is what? 6.5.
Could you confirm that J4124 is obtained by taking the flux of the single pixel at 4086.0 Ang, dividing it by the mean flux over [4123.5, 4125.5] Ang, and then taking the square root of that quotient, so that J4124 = 0.98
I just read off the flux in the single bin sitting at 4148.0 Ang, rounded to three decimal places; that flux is 6.983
